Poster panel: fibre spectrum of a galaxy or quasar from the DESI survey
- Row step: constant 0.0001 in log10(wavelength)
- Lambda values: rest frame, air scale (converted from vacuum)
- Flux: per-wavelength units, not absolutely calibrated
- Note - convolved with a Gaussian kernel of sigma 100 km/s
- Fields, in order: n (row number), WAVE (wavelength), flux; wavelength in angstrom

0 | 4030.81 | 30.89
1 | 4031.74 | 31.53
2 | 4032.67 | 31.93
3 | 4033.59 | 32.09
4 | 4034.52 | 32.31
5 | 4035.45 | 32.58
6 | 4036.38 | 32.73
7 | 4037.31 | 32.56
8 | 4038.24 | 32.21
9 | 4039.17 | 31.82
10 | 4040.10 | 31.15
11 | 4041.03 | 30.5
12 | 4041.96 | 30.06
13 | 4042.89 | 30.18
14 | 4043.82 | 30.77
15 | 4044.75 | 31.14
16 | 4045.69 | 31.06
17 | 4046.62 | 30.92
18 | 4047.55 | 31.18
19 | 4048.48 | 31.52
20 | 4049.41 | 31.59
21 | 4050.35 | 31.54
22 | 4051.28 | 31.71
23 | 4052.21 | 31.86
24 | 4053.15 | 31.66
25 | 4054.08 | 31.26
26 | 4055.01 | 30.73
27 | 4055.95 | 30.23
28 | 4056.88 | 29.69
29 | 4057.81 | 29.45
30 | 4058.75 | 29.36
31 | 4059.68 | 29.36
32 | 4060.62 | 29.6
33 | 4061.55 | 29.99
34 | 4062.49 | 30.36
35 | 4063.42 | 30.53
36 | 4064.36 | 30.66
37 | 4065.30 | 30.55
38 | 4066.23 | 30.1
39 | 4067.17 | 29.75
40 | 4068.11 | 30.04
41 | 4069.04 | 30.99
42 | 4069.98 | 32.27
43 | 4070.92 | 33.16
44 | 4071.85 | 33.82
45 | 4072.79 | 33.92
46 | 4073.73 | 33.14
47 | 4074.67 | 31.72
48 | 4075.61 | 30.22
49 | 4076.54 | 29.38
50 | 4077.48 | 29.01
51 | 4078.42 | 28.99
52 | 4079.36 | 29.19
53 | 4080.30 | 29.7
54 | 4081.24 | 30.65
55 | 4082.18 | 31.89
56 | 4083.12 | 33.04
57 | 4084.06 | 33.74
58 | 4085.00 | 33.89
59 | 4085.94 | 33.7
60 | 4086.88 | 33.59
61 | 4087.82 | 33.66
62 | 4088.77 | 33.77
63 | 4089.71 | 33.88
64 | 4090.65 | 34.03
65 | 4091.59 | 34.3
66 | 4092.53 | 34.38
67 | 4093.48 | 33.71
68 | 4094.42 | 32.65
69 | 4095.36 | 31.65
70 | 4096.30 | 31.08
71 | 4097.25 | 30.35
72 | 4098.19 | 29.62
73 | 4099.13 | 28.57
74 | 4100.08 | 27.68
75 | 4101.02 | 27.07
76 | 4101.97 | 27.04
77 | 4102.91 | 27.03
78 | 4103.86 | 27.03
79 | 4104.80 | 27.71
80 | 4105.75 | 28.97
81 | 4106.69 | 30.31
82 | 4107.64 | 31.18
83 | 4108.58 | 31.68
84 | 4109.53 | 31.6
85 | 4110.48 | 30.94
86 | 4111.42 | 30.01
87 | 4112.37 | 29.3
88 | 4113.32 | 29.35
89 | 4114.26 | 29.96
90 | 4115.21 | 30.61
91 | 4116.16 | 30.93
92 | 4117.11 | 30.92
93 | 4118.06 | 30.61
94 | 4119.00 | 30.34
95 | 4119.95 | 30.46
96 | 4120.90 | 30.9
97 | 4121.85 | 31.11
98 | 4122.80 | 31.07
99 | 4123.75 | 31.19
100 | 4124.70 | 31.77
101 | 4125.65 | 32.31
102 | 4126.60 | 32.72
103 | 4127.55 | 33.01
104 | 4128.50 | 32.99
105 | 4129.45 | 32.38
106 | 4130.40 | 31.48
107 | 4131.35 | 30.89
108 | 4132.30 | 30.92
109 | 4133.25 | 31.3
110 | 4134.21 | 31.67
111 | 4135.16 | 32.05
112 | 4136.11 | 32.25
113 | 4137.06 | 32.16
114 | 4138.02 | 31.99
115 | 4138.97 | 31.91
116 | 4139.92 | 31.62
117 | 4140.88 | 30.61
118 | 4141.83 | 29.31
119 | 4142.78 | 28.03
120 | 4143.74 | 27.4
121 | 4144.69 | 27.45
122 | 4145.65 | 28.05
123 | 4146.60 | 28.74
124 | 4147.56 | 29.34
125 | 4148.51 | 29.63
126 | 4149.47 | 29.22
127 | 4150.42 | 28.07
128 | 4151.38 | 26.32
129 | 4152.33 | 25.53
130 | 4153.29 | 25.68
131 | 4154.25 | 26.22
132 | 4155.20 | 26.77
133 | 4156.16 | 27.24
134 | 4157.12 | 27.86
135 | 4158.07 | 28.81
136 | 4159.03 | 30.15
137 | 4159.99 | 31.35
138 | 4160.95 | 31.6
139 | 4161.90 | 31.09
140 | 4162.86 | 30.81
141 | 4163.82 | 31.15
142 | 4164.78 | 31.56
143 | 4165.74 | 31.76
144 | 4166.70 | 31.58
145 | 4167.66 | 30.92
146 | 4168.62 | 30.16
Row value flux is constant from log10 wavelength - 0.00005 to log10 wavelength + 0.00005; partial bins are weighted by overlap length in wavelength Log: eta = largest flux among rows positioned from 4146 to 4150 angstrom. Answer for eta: 29.63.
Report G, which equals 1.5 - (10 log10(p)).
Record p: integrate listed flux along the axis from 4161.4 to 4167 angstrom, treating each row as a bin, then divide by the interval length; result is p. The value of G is -13.5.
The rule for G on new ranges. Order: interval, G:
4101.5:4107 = -13.0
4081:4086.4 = -13.7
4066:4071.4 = -13.4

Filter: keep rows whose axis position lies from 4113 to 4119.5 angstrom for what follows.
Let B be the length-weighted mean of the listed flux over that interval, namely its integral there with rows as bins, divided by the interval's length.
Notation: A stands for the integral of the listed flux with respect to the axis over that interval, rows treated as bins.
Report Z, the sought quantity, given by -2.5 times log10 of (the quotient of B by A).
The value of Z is 2.03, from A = 198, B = 30.4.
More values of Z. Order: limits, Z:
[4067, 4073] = 1.95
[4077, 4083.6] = 2.05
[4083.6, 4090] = 2.02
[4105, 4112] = 2.11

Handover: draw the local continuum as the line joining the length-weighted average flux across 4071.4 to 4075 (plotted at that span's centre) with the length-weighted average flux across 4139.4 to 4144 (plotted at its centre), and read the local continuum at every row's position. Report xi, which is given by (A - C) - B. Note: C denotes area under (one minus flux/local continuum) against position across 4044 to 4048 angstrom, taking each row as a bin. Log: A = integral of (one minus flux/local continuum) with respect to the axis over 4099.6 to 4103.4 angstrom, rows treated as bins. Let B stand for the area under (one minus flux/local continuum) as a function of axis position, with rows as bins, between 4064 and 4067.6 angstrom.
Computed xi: -0.2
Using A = 0.53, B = 0.35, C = 0.4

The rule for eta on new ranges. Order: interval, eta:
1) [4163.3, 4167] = 31.76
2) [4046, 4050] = 31.59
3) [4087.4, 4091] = 34.03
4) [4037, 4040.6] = 32.56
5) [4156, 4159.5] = 30.15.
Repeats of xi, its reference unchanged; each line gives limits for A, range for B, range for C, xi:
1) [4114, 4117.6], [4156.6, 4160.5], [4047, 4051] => -0.2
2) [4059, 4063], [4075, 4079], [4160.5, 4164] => 0.4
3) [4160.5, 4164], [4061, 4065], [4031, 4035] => -1.1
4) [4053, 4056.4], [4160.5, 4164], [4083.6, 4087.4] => 0.8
